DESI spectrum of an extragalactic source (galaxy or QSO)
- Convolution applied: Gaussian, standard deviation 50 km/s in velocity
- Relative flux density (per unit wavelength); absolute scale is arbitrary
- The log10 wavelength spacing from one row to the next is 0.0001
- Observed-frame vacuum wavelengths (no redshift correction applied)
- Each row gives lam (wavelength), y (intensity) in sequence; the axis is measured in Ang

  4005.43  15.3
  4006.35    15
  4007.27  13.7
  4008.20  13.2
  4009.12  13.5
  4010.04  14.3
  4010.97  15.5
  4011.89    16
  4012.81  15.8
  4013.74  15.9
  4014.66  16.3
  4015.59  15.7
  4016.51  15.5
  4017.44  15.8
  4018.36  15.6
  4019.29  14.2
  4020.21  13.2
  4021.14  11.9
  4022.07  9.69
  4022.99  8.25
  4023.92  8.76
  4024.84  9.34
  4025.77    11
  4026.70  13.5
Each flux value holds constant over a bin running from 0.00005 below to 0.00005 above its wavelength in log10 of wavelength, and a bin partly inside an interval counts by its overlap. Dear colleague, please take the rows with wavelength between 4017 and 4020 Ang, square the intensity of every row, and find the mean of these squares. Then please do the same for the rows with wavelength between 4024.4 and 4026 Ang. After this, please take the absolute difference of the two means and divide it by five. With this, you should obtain 25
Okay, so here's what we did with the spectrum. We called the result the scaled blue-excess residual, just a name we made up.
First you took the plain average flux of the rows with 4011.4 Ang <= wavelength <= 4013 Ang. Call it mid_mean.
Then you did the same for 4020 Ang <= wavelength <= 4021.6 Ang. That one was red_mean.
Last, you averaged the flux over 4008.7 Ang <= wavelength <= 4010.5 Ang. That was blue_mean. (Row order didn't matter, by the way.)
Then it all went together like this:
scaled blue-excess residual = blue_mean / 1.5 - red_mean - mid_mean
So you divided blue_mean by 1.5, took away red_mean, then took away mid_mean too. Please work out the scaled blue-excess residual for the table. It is -19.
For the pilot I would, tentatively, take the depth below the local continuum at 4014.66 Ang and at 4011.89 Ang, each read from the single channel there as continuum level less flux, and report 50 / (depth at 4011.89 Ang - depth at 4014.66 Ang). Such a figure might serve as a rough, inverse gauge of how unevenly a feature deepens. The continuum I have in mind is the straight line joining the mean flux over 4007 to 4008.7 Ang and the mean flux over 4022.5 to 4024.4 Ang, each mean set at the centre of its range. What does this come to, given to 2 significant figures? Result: 43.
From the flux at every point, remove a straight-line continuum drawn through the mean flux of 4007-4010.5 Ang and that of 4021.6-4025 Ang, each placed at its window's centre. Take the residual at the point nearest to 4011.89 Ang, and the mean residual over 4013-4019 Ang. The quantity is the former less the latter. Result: -1.1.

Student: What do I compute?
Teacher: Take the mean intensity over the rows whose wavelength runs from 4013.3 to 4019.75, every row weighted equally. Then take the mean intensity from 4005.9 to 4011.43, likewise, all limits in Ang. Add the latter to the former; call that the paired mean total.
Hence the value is 30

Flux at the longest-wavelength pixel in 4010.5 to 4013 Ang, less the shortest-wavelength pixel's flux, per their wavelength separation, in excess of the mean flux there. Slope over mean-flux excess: -15.6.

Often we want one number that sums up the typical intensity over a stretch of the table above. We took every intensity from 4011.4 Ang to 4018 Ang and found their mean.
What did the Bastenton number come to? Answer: 15.9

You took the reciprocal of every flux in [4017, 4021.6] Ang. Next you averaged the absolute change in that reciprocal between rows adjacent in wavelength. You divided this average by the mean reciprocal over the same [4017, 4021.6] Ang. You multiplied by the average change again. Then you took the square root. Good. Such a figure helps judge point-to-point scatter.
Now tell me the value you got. 0.019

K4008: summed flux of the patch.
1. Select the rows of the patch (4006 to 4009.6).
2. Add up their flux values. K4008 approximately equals 55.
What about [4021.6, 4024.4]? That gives 27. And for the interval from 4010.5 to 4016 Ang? 95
